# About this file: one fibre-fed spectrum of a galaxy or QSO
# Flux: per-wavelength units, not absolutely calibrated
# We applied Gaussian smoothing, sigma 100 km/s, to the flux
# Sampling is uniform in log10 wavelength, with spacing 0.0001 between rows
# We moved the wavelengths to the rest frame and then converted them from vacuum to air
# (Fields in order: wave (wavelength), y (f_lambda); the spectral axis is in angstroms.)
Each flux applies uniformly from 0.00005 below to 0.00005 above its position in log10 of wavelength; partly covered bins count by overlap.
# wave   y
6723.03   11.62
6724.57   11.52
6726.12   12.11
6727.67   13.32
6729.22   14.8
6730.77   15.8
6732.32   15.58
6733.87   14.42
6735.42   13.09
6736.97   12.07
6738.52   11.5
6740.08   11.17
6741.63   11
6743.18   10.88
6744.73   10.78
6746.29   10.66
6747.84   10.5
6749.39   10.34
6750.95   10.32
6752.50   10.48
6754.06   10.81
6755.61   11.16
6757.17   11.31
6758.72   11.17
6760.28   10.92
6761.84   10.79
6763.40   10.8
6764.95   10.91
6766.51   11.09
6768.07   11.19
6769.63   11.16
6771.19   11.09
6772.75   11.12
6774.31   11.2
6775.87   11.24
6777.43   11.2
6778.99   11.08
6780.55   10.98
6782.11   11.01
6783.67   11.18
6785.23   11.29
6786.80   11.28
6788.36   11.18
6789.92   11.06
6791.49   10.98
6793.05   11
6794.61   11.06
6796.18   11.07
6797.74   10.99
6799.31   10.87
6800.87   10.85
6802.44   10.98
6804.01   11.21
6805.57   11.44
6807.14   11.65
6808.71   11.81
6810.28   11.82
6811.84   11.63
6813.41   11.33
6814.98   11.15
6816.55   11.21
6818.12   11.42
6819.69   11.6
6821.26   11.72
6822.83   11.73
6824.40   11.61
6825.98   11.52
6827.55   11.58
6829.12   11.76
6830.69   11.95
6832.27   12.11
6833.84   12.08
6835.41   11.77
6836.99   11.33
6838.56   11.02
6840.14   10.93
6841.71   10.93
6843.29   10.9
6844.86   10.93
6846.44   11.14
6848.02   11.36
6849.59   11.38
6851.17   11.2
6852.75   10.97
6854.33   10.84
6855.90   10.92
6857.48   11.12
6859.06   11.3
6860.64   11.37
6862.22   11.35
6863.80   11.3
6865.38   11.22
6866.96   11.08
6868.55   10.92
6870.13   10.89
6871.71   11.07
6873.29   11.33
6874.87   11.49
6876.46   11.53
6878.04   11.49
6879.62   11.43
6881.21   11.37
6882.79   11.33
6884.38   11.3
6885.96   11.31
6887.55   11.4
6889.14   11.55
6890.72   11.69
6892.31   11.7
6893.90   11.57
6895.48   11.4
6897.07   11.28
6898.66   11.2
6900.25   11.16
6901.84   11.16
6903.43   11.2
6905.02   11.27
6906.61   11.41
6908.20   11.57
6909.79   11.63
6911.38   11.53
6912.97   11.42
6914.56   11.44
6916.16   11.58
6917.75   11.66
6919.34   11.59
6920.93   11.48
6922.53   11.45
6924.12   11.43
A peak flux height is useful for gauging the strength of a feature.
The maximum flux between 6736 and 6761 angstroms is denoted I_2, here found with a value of 12.07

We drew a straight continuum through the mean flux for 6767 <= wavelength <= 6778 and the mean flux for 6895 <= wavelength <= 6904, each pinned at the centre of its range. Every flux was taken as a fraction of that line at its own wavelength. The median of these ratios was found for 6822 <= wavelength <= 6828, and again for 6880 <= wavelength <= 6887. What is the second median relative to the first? 0.97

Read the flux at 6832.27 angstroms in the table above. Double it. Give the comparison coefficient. 24.2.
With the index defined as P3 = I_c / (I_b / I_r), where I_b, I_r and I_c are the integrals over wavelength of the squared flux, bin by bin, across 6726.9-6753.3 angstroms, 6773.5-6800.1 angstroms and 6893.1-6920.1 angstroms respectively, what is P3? 2888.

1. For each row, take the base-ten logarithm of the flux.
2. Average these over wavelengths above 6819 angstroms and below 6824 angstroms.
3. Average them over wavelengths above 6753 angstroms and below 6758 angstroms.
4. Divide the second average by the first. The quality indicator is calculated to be 0.98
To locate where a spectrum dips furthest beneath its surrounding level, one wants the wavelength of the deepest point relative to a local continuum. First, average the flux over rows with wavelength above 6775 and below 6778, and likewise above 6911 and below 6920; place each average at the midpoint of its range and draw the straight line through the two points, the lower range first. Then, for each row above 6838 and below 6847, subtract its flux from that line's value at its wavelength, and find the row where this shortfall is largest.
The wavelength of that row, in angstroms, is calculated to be 6843.29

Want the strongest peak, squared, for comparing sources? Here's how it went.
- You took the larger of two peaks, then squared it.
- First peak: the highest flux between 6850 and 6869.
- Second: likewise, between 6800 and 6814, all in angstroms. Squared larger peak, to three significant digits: 140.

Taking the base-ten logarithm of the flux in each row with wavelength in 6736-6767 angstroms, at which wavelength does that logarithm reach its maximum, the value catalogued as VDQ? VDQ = 6736.97 angstroms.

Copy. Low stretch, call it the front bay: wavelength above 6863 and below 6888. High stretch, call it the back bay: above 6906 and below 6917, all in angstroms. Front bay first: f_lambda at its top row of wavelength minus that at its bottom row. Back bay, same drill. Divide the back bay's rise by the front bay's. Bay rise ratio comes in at 1.7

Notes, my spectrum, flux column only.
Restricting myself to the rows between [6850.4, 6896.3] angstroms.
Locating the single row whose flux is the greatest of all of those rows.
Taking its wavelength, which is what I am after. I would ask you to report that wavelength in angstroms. 6892.31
